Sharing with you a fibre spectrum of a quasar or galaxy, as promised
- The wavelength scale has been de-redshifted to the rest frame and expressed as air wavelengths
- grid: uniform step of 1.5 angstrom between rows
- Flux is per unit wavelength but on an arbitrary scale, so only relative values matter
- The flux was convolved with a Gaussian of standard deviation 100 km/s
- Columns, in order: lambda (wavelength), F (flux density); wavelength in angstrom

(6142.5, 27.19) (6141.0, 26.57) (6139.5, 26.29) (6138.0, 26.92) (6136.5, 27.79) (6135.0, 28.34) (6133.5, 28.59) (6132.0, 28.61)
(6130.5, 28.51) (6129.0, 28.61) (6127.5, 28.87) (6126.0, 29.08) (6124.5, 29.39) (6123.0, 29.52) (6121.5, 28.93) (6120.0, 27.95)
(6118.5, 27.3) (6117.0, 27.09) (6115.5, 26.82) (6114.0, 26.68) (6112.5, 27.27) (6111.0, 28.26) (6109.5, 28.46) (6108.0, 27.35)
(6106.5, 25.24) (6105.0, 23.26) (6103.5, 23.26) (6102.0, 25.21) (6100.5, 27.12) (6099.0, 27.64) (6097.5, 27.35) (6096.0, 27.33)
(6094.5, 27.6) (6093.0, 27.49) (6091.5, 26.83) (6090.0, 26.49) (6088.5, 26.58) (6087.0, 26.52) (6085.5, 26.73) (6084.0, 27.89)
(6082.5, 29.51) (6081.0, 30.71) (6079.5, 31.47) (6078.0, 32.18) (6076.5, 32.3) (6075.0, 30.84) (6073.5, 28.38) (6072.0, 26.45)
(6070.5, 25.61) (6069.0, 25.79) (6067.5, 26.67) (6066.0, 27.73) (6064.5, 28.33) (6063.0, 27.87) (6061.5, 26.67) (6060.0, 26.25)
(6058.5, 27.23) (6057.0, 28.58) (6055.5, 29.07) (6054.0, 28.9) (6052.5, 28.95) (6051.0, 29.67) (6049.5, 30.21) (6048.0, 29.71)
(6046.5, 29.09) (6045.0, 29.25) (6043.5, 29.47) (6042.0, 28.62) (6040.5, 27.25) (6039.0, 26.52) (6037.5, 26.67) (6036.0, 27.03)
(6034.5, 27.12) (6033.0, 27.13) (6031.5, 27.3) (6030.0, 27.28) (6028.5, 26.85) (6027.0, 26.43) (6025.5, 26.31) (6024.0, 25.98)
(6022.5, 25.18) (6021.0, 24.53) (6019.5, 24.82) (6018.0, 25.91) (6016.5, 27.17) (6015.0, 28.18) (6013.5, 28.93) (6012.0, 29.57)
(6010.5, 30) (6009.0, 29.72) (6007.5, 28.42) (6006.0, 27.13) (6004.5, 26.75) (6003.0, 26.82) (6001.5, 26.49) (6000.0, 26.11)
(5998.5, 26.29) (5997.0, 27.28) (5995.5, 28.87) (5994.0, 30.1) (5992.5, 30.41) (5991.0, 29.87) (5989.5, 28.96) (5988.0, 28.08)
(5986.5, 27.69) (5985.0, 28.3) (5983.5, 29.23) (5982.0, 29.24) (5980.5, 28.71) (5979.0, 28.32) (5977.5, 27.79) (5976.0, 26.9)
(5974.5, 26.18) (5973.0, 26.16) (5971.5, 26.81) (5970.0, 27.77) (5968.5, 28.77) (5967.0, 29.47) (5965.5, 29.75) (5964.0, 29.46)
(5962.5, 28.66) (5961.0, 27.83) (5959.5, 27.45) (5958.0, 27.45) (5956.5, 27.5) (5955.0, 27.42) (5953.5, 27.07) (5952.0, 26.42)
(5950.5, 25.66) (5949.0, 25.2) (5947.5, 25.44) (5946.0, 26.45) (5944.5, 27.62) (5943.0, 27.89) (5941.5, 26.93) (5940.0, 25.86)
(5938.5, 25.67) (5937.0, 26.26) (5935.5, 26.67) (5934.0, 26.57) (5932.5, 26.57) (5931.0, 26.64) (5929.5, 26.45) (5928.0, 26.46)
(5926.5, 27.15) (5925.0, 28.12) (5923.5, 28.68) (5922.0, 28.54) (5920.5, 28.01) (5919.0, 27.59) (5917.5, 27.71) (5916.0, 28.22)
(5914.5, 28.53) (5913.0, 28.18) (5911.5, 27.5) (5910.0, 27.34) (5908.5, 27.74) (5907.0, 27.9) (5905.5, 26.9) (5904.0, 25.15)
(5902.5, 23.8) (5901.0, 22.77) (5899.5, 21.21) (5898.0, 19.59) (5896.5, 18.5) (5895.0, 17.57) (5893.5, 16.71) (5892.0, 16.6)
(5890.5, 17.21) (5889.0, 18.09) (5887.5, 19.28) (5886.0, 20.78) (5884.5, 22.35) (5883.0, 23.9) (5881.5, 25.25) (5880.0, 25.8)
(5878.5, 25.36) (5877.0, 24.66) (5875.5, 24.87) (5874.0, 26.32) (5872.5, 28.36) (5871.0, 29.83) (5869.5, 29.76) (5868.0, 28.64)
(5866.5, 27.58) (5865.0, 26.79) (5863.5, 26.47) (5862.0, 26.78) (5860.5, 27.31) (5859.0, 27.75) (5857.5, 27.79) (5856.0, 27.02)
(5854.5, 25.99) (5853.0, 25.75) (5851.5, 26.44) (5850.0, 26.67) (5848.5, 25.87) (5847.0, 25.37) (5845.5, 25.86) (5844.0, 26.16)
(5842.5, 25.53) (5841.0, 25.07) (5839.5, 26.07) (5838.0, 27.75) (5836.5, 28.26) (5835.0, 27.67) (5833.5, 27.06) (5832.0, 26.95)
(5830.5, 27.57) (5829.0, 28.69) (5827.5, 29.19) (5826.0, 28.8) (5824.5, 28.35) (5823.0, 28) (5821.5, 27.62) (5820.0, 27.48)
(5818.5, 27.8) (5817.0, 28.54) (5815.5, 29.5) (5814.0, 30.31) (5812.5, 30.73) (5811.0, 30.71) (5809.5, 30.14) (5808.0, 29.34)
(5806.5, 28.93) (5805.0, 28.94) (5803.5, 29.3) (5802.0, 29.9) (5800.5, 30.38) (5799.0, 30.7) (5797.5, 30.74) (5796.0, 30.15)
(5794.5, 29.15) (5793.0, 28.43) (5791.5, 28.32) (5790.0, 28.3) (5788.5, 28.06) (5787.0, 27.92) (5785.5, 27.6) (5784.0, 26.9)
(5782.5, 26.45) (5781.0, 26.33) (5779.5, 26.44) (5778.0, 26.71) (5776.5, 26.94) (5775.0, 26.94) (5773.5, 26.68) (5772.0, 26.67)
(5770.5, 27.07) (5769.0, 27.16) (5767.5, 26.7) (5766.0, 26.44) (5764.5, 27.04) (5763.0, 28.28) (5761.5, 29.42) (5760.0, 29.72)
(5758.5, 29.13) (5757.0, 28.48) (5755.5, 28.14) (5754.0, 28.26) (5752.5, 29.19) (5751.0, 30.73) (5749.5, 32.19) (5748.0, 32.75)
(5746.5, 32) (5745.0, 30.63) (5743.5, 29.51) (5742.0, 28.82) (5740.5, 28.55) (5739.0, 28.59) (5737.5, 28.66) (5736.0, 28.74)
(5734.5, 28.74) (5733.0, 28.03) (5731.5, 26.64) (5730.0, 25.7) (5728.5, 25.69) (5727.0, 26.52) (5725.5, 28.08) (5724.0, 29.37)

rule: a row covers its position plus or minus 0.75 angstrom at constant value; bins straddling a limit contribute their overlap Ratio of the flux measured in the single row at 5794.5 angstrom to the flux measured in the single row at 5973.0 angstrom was 1.11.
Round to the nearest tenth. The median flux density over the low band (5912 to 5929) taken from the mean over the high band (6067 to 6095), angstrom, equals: 0.1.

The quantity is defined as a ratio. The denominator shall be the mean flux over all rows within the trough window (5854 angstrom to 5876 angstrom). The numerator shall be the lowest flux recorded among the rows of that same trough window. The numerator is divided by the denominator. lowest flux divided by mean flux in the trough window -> 0.91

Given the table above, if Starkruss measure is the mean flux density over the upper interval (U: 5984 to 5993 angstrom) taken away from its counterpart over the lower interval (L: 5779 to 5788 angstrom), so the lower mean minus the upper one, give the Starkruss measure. -1.9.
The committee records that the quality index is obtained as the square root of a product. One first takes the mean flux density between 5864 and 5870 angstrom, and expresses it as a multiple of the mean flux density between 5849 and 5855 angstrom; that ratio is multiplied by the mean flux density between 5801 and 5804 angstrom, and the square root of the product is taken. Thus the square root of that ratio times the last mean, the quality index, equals 5.64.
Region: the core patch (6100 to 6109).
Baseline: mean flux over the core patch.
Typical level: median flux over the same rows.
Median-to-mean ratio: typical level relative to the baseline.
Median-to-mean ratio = 1.00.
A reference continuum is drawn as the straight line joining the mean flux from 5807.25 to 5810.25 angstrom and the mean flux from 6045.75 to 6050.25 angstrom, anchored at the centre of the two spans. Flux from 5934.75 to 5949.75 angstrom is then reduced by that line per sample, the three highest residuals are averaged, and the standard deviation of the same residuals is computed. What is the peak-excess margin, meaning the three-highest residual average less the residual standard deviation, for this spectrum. -3.1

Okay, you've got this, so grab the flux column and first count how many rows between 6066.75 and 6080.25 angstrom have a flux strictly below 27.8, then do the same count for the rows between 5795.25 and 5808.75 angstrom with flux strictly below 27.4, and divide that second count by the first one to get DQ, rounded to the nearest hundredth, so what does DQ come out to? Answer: 0.00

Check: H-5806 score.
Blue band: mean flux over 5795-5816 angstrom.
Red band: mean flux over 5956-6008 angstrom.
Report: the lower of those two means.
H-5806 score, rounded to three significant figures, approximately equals 28.0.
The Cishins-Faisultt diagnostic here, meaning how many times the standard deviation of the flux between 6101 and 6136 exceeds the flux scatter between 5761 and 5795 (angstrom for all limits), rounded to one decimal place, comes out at 1.9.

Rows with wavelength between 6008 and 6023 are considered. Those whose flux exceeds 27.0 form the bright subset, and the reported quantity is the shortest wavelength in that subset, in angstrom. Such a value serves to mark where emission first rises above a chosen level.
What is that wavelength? 6009.0 angstrom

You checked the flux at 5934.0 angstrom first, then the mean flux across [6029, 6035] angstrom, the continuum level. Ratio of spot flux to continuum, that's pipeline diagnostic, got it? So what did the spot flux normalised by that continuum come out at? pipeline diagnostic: 0.98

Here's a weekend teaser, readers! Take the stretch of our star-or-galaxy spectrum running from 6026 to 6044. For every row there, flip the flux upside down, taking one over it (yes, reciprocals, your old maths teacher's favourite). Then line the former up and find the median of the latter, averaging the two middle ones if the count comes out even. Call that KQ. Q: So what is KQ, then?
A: 0.0369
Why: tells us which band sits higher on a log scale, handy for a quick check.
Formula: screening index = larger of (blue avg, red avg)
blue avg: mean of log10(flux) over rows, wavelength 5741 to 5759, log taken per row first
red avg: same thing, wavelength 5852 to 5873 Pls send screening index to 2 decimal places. 1.48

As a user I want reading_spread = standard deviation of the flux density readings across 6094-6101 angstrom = 0.2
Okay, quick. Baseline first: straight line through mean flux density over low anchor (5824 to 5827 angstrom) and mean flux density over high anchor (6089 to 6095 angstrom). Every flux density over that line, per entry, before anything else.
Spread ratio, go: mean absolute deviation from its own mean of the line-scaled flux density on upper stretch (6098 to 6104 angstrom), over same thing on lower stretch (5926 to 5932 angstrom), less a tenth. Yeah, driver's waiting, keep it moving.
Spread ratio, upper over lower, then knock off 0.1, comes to 6.9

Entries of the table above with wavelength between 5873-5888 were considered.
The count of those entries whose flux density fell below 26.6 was 10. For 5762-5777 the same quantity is 1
